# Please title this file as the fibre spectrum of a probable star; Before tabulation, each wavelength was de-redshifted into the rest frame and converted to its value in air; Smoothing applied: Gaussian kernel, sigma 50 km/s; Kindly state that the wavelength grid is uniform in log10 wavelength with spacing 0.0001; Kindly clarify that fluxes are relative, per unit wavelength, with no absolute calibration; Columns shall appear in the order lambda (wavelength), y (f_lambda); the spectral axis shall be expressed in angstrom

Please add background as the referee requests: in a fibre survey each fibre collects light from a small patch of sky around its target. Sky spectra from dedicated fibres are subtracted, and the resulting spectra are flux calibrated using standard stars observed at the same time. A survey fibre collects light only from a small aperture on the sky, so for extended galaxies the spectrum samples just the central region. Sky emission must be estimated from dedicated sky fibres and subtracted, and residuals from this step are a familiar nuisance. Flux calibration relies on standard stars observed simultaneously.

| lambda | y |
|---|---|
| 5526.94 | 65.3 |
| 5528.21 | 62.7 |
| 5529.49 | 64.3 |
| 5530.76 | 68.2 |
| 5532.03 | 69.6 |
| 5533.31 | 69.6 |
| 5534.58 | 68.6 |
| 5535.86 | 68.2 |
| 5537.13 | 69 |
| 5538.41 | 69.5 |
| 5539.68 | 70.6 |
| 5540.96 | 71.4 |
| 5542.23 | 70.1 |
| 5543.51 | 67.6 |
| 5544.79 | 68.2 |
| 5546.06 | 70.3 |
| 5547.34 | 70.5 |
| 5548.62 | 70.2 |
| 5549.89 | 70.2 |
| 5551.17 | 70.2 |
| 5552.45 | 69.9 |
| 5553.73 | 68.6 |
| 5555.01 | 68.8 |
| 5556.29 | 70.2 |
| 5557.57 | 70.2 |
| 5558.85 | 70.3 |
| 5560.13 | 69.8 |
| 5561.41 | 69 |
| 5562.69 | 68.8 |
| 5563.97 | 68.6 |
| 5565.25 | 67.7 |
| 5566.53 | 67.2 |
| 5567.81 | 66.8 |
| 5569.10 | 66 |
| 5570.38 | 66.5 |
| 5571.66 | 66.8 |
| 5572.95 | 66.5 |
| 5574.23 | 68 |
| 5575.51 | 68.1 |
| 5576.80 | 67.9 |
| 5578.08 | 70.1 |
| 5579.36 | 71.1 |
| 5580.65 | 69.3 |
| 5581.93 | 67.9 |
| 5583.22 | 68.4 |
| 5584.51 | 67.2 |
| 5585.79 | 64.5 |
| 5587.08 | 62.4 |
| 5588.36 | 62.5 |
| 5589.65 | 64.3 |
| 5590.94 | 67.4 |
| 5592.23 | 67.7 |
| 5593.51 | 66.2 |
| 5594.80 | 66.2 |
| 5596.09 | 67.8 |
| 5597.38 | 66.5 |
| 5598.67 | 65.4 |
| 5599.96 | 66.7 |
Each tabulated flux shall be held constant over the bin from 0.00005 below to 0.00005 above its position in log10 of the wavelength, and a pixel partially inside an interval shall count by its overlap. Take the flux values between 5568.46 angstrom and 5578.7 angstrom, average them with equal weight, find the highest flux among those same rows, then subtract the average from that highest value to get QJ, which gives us 2.6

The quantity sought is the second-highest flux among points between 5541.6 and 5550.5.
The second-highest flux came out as 70.3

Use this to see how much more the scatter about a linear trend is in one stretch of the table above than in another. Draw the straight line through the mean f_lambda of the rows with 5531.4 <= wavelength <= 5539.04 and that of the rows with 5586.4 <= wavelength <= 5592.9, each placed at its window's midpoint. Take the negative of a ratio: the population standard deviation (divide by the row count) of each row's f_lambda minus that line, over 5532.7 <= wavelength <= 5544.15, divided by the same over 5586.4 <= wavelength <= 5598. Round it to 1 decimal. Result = -0.5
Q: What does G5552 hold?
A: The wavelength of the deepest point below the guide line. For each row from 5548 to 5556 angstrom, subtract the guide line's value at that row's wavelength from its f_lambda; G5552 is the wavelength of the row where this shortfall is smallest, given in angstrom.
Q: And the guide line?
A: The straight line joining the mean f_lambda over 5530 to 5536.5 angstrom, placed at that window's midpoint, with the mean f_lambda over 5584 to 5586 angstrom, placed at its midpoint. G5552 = 5553.73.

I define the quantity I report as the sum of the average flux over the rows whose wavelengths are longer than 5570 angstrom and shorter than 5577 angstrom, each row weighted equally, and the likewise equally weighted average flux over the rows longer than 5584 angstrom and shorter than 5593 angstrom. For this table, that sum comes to 132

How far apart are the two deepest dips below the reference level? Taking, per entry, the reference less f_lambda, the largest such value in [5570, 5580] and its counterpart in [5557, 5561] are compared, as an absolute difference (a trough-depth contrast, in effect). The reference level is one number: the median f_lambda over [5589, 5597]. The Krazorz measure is 3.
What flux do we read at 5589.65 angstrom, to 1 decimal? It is 64.3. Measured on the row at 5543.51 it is 67.6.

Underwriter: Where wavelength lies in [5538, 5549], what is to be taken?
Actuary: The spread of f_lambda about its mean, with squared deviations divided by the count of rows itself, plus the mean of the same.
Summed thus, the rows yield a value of 71.0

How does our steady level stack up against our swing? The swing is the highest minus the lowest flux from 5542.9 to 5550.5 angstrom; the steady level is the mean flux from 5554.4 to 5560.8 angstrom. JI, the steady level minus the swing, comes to 67.0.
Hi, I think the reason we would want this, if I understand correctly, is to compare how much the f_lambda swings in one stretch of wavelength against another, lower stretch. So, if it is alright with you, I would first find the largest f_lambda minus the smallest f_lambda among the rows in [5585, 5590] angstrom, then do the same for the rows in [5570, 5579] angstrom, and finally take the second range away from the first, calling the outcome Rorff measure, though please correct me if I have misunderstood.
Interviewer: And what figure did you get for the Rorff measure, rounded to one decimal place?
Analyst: -1.5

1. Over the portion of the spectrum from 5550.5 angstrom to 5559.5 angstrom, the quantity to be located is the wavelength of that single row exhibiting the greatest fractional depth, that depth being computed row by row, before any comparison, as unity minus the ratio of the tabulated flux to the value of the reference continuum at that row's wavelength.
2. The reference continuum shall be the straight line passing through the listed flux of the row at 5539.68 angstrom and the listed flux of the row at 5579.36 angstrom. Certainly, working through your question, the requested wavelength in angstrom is 5553.73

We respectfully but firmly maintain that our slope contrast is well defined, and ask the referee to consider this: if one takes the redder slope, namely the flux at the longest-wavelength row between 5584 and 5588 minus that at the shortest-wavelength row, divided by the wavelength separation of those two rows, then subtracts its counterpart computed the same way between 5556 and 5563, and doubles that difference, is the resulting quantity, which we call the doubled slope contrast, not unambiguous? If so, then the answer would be -3.3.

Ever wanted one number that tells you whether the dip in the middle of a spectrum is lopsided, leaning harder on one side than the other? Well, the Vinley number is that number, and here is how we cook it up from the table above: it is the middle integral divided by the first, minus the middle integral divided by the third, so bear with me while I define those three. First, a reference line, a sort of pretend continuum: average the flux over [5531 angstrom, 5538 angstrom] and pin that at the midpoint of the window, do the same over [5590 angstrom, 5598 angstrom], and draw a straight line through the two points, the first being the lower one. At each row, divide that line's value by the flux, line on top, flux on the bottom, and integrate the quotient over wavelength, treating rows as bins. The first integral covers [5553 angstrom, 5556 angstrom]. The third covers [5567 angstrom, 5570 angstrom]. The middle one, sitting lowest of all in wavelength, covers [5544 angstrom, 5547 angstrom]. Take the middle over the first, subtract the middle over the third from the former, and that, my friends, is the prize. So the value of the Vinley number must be 0.03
